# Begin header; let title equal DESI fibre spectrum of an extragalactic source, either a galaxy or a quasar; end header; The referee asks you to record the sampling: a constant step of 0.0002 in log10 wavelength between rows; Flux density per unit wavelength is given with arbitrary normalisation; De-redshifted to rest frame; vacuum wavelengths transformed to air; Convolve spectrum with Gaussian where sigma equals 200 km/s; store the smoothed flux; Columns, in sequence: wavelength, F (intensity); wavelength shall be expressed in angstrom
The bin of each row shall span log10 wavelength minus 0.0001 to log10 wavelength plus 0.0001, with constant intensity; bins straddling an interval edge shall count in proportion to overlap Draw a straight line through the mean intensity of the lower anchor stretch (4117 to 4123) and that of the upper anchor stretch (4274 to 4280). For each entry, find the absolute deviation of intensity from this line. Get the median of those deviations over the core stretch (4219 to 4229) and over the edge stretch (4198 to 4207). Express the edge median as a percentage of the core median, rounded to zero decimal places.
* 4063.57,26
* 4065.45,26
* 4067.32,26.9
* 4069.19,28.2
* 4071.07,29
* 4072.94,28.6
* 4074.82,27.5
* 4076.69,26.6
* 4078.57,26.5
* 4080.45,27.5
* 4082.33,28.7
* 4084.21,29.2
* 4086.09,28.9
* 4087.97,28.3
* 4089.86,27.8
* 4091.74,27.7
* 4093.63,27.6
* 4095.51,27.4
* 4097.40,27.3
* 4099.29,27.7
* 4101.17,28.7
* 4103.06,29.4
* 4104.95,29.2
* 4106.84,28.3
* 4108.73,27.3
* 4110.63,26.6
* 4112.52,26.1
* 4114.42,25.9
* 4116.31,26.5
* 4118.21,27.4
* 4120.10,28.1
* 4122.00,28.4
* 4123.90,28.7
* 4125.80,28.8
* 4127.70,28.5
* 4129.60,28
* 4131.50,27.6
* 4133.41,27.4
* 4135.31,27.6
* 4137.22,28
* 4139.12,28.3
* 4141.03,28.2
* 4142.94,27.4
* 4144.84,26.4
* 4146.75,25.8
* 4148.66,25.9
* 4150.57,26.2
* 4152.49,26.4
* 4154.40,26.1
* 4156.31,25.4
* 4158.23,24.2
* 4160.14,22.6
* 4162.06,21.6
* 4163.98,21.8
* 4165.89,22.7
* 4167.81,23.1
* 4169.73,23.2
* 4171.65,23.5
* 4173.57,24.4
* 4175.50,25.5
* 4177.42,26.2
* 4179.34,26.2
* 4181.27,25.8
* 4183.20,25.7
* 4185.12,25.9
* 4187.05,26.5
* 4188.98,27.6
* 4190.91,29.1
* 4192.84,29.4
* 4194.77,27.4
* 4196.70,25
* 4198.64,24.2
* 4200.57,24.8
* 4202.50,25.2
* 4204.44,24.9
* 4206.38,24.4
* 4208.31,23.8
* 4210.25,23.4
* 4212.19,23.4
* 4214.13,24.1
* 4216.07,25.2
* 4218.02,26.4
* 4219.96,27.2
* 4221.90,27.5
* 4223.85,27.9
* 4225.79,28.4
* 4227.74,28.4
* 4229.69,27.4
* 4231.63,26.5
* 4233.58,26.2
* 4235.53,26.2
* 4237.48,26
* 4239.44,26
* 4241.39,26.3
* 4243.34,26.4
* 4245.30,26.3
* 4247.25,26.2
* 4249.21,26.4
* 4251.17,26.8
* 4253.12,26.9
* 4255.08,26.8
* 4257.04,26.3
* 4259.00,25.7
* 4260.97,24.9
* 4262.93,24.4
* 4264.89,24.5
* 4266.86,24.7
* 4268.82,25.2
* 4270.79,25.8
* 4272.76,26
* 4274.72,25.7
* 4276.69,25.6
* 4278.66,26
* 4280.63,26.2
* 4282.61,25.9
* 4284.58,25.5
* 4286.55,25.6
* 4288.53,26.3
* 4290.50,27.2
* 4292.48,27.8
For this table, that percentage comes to 146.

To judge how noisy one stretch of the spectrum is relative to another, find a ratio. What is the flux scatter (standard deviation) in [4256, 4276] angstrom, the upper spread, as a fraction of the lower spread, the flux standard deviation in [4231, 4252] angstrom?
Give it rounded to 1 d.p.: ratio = 2.9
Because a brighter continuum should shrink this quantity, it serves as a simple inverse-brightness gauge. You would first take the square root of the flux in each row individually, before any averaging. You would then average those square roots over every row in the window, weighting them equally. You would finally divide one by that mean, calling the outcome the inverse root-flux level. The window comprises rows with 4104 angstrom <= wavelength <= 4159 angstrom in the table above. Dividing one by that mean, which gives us 0.192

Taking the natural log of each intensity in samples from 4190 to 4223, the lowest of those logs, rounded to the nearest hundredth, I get 3.15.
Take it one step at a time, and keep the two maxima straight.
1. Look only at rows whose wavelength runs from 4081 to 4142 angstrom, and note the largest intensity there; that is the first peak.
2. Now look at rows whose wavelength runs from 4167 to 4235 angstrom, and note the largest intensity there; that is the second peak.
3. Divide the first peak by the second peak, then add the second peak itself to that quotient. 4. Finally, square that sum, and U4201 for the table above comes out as 924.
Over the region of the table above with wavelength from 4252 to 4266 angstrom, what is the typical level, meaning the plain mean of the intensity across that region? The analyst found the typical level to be 25.6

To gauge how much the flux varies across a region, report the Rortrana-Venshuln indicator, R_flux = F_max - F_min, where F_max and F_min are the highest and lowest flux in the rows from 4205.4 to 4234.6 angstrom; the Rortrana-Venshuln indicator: 5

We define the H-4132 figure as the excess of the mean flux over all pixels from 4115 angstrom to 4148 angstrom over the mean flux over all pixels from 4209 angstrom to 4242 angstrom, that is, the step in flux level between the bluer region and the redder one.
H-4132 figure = 1.4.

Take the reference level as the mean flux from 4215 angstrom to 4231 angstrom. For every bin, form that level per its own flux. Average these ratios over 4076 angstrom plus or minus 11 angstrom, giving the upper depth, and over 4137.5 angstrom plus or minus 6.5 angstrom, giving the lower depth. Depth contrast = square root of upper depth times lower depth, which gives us 0.98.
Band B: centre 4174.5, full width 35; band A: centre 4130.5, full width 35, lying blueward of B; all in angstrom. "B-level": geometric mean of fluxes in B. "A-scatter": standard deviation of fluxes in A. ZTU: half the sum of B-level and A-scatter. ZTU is 12.8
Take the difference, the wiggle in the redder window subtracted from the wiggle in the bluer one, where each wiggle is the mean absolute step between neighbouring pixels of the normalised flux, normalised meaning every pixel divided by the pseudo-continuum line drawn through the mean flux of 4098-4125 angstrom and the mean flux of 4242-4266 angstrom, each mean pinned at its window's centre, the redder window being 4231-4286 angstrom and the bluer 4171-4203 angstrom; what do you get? 0.020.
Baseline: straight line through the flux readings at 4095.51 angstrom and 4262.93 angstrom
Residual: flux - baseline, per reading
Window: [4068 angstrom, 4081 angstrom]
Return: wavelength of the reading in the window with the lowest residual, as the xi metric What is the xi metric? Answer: 4078.57 angstrom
